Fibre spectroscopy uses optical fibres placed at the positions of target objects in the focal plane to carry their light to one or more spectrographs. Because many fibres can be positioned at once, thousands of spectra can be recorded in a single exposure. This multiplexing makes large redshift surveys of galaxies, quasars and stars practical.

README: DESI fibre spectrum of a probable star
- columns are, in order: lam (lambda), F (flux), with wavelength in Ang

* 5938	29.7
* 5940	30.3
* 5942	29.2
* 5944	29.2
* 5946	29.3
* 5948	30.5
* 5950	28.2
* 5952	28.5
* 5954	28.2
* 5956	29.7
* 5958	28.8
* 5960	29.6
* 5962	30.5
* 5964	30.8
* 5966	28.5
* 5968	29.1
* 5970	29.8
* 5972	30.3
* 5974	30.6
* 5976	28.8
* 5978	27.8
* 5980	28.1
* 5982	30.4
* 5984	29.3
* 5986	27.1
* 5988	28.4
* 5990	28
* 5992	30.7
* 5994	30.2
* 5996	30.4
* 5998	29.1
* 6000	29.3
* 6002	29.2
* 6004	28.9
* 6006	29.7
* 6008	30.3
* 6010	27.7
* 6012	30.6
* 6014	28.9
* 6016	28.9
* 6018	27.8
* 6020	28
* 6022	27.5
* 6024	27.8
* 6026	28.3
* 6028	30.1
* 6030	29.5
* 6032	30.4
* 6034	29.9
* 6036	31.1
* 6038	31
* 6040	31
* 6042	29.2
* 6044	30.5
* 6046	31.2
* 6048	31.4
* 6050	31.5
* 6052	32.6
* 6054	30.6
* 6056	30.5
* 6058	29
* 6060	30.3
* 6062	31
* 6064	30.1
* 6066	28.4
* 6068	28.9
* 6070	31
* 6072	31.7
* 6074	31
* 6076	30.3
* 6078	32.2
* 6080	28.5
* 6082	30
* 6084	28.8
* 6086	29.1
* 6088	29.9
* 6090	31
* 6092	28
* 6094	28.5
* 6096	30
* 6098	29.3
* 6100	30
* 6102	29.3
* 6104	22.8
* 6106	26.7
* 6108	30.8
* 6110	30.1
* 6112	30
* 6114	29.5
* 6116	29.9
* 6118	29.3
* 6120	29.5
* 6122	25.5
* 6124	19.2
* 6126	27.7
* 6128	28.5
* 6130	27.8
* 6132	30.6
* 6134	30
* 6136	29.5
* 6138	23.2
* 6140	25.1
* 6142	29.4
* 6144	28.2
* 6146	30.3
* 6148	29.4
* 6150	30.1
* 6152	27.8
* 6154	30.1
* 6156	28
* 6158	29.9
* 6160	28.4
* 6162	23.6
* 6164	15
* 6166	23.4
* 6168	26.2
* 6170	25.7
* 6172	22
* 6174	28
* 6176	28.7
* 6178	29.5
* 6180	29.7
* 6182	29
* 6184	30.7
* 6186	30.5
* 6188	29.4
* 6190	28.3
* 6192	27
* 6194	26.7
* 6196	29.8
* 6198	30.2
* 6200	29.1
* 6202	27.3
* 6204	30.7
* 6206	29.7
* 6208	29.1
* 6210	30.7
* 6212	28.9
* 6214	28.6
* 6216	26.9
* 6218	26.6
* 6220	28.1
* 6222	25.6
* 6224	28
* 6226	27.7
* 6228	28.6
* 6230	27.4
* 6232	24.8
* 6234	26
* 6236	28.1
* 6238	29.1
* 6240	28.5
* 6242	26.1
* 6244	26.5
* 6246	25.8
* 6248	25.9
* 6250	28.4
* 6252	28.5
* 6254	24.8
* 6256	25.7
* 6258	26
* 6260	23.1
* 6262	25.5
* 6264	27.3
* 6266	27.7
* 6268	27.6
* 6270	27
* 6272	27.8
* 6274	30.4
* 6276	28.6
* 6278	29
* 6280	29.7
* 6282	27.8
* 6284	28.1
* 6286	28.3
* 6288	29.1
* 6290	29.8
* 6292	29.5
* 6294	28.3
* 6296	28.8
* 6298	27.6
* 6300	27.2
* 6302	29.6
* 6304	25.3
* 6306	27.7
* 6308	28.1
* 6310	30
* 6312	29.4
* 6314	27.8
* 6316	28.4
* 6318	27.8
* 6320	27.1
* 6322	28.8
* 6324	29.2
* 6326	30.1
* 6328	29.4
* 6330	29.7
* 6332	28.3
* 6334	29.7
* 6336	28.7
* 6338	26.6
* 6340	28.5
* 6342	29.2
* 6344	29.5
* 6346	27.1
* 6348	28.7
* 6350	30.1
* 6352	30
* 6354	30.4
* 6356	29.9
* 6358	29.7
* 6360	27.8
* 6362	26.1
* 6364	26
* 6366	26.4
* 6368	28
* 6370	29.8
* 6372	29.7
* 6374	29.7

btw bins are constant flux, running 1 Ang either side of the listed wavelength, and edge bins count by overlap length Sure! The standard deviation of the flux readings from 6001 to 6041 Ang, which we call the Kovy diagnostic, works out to 1.2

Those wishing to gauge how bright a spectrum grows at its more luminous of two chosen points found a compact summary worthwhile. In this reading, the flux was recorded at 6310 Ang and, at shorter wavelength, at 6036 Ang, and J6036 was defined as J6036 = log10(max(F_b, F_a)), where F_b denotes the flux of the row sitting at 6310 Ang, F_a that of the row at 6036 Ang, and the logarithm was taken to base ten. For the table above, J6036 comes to 1.49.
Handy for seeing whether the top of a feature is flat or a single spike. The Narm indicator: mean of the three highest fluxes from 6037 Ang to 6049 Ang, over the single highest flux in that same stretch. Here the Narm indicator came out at 0.994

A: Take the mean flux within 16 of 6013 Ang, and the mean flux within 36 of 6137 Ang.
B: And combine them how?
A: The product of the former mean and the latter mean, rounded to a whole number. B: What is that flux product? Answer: 788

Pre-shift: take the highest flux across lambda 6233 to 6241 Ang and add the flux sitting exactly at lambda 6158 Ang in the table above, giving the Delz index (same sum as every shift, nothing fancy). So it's 59.0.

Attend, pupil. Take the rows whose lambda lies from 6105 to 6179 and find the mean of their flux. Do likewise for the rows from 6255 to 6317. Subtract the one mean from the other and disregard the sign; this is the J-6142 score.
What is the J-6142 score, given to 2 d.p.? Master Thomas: 0.47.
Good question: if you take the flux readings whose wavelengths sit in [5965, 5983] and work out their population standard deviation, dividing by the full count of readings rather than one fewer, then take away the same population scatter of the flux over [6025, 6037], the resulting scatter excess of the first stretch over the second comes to 0.13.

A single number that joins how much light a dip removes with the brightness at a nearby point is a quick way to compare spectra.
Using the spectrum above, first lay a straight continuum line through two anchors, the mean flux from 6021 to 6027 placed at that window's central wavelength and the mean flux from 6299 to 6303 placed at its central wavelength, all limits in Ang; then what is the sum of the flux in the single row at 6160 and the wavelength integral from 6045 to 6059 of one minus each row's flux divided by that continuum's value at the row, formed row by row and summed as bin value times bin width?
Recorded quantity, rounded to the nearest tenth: 26.9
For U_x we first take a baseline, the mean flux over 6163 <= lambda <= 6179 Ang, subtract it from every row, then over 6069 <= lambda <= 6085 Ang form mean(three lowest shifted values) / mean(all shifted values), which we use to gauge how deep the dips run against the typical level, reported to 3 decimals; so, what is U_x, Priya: 0.762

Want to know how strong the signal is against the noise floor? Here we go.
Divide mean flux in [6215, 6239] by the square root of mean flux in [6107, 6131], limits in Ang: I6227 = 5.13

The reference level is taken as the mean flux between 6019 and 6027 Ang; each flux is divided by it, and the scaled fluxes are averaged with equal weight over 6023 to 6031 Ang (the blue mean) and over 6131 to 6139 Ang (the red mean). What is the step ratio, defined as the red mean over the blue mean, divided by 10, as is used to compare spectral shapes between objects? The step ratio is 0.098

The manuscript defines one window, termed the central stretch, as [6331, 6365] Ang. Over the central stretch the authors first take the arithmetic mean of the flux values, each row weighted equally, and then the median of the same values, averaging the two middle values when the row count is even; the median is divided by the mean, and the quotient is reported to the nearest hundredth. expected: 1.00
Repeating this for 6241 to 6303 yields 1.01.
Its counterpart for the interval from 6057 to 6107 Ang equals 1.02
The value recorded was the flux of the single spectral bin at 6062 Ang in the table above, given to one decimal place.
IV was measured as 31.0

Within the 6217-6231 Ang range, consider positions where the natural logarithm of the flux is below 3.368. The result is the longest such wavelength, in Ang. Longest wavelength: 6230 Ang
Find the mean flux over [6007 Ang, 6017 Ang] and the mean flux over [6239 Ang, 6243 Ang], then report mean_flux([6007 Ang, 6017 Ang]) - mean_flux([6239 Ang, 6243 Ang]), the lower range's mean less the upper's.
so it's 2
